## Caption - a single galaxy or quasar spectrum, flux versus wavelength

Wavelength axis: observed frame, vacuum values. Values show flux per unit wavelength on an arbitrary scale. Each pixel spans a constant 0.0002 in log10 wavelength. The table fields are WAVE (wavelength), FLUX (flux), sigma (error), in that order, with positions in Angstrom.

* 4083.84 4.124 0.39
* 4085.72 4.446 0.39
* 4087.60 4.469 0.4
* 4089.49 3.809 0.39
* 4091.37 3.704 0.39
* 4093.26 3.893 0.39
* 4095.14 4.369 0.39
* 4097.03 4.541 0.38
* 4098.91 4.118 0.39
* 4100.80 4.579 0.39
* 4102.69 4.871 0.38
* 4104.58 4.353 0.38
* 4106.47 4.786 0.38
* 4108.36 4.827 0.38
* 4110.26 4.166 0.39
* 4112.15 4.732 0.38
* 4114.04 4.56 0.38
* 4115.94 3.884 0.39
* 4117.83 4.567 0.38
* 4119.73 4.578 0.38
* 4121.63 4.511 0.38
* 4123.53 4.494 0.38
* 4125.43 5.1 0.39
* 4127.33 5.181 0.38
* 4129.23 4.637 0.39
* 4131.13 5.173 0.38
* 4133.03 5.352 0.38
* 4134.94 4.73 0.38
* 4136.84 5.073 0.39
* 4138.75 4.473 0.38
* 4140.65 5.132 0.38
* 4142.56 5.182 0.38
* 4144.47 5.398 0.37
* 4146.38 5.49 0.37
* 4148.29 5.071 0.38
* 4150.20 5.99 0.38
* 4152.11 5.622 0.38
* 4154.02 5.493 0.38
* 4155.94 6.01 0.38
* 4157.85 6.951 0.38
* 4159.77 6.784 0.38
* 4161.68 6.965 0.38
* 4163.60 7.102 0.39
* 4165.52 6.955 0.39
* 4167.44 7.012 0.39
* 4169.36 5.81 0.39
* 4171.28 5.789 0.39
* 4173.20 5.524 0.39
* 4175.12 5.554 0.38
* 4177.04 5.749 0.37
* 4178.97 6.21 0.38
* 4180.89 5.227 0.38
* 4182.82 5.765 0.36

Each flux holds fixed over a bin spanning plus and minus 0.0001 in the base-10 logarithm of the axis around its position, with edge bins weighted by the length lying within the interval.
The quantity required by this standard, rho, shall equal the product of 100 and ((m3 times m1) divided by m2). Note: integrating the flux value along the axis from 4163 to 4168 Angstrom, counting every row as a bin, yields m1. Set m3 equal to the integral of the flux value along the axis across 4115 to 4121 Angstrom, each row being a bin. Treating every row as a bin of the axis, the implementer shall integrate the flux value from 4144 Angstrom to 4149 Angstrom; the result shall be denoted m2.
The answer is 3441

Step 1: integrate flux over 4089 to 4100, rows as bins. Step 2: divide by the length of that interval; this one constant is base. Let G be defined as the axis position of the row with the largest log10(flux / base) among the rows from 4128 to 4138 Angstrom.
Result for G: 4133.03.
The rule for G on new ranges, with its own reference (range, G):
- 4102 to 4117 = 4102.69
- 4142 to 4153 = 4150.20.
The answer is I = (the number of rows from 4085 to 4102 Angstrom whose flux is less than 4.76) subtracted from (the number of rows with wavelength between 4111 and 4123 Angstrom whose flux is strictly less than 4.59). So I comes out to -4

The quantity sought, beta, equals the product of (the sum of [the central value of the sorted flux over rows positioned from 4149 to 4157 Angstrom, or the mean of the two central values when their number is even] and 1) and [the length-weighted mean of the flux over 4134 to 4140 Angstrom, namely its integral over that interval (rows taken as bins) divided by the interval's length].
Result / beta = 33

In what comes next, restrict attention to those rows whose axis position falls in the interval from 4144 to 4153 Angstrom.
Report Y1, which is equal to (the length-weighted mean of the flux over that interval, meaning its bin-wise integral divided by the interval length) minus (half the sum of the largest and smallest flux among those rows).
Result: -0.01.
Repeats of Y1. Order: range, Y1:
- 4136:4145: 0.10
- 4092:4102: 0.06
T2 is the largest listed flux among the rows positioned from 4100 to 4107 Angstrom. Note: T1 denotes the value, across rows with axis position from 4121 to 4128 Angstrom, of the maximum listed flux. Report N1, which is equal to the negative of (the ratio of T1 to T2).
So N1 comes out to -1.06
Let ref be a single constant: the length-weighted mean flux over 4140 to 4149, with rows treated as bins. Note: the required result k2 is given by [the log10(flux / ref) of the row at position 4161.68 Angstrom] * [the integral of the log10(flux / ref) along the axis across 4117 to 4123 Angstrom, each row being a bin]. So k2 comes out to -0.046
